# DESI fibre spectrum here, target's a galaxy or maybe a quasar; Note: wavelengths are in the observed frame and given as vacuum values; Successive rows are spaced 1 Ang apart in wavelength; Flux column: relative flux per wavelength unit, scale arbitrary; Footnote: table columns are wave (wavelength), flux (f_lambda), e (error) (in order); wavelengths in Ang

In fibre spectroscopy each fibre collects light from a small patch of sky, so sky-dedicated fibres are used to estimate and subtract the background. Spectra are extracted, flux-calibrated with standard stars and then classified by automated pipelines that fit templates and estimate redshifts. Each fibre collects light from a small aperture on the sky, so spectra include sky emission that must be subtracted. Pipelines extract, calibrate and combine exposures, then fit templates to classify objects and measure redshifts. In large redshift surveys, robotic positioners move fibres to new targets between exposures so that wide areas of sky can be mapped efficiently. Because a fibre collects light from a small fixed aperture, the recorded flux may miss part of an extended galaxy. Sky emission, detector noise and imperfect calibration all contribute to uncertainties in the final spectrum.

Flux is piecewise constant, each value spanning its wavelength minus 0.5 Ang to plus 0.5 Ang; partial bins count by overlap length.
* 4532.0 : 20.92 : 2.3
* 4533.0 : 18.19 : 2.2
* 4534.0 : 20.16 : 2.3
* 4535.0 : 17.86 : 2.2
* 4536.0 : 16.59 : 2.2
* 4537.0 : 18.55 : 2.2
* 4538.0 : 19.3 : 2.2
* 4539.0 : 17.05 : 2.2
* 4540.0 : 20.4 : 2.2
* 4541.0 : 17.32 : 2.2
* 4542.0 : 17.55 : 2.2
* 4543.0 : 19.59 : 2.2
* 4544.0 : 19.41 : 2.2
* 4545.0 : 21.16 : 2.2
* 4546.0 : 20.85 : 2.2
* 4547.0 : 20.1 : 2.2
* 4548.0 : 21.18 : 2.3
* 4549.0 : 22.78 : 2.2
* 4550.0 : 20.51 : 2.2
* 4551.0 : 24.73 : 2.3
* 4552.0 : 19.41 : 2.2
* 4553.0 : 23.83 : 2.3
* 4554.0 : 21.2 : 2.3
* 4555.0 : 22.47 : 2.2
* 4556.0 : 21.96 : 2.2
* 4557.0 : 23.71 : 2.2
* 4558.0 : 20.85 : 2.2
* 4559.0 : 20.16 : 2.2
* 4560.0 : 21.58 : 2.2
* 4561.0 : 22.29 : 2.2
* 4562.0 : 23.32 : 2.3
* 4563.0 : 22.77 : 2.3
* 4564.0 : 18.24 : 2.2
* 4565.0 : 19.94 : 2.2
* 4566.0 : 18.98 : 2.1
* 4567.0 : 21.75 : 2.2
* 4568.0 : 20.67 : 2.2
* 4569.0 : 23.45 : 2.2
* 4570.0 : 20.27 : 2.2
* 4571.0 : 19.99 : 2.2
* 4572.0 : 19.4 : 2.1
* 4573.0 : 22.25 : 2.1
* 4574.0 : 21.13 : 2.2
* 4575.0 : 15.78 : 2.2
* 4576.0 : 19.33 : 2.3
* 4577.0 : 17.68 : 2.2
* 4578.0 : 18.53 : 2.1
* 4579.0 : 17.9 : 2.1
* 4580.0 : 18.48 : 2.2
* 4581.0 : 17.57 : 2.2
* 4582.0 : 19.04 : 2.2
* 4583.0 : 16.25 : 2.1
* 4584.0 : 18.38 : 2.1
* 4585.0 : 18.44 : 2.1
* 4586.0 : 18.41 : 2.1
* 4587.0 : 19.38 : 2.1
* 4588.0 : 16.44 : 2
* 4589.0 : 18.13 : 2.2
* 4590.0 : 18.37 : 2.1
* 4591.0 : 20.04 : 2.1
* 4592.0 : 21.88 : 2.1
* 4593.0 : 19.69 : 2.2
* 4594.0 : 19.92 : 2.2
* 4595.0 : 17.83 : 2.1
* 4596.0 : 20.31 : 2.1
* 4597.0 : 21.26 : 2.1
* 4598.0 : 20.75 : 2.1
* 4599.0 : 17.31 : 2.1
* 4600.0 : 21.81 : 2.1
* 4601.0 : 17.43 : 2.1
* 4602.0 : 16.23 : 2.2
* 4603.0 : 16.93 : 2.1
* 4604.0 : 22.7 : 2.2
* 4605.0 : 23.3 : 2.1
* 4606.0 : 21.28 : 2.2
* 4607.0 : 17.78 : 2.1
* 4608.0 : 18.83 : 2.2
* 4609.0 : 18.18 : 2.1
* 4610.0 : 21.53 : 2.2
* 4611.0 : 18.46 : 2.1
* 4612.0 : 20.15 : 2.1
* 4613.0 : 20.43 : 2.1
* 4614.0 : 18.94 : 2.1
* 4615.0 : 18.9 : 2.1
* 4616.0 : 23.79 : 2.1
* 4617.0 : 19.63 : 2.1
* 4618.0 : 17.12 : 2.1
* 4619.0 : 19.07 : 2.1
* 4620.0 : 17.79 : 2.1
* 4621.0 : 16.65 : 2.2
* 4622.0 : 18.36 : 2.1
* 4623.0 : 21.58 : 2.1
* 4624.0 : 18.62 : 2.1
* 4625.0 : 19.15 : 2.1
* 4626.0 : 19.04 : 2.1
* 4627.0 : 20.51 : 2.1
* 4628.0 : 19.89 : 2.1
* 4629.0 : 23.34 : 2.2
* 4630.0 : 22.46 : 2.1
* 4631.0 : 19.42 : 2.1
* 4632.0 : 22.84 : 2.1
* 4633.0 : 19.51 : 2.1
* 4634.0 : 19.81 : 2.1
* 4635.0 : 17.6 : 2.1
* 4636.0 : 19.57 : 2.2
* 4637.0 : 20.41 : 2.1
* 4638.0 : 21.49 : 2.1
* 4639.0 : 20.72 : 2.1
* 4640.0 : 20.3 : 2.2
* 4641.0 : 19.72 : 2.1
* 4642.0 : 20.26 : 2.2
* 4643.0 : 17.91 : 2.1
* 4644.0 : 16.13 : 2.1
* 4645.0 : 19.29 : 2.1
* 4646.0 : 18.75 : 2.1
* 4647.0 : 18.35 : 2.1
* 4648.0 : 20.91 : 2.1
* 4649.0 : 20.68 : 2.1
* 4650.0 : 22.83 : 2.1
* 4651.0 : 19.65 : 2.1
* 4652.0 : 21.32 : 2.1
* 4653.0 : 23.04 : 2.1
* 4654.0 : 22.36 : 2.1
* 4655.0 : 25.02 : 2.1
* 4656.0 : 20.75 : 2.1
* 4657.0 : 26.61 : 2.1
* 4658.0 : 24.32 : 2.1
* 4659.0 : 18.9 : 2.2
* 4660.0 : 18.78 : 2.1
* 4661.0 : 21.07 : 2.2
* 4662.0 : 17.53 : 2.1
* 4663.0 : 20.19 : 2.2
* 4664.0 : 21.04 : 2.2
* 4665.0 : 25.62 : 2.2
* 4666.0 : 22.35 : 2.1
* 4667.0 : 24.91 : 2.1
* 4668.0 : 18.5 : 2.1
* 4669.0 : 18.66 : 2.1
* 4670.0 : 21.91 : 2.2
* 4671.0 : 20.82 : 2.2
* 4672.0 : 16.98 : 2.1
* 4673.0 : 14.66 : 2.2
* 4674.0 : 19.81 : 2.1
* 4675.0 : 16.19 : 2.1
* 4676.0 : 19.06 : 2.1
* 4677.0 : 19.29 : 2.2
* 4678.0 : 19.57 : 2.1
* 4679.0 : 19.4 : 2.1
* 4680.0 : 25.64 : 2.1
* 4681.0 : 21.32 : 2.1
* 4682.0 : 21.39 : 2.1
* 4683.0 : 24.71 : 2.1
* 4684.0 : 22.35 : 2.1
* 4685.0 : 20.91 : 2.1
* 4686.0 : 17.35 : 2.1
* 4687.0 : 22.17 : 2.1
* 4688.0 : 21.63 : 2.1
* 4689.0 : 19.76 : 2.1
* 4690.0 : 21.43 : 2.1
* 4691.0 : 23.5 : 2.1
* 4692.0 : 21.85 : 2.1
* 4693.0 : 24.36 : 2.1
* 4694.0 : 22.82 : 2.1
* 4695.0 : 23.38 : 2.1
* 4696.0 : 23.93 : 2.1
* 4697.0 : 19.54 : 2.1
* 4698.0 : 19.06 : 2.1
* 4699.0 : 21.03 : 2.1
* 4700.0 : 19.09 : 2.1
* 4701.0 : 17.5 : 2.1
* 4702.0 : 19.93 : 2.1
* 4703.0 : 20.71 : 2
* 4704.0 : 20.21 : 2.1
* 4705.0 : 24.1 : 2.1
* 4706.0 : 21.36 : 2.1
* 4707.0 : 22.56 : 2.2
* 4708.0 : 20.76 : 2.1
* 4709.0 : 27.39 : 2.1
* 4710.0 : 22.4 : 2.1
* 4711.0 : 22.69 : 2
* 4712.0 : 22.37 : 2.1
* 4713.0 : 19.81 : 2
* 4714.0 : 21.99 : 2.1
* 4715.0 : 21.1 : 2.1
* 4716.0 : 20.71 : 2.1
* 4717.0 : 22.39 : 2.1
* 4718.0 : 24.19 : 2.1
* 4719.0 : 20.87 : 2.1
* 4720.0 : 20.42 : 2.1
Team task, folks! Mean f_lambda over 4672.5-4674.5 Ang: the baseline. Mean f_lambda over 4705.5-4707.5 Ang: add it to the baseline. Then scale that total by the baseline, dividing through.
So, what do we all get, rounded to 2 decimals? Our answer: 2.27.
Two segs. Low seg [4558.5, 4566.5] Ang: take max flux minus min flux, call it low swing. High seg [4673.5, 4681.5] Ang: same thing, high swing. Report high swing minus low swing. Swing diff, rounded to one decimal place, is 4.4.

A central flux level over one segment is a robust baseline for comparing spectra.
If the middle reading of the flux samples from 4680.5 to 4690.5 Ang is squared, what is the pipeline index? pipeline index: 458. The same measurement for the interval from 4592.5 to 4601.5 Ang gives 397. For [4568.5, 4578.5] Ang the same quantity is 388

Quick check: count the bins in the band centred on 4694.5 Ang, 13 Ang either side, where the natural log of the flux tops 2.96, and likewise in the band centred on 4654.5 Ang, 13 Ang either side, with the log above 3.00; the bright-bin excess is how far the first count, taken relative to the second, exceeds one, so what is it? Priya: 0.29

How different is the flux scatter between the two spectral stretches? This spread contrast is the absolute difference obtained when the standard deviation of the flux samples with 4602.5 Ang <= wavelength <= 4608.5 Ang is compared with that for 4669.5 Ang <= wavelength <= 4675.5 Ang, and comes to 0.2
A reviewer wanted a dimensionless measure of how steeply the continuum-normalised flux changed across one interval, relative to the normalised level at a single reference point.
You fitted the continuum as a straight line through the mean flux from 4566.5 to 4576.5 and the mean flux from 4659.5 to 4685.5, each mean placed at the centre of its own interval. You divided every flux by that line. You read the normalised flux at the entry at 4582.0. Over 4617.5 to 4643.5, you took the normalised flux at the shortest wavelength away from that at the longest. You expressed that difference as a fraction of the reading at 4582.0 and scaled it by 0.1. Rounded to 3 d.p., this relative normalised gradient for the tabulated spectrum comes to 0.004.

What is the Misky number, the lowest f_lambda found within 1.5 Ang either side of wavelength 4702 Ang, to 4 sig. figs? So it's 17.50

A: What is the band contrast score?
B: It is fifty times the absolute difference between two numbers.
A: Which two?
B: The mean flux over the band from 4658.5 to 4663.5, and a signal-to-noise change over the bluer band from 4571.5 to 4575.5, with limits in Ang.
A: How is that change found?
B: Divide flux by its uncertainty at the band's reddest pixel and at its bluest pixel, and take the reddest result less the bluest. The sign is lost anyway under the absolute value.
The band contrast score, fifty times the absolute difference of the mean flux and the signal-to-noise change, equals 1068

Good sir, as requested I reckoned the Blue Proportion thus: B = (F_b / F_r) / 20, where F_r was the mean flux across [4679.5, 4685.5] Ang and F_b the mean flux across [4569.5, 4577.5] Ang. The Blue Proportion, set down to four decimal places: 0.0429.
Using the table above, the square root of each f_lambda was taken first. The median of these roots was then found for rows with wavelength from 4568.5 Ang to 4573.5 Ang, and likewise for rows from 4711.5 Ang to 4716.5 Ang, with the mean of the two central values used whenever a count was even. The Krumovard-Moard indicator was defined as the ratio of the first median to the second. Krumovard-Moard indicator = 0.98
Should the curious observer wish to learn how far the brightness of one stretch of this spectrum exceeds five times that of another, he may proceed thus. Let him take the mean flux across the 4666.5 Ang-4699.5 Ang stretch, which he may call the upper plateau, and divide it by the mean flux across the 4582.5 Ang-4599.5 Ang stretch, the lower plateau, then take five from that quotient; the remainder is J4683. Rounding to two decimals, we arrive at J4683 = -3.90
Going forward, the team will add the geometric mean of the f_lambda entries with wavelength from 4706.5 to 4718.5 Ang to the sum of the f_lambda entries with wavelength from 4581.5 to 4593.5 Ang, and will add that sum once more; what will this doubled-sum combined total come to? 471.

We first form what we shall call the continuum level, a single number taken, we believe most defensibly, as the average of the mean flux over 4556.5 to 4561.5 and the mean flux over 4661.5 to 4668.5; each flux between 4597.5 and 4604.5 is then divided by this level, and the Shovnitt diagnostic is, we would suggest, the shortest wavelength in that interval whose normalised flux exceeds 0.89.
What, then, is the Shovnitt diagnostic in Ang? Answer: 4598.0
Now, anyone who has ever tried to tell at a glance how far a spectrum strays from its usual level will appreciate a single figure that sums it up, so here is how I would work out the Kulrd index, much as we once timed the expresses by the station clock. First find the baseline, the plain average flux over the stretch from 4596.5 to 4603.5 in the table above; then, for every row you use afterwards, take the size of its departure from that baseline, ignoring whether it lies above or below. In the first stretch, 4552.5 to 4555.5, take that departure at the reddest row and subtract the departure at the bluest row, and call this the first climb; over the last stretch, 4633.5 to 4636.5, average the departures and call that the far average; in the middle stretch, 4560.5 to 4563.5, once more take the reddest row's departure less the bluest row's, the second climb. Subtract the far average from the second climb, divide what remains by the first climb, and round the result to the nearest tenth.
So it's 0.4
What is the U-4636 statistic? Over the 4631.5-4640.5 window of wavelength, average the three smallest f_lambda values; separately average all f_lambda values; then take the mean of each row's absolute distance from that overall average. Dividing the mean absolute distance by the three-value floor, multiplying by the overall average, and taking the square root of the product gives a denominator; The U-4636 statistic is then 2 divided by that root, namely 1.93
